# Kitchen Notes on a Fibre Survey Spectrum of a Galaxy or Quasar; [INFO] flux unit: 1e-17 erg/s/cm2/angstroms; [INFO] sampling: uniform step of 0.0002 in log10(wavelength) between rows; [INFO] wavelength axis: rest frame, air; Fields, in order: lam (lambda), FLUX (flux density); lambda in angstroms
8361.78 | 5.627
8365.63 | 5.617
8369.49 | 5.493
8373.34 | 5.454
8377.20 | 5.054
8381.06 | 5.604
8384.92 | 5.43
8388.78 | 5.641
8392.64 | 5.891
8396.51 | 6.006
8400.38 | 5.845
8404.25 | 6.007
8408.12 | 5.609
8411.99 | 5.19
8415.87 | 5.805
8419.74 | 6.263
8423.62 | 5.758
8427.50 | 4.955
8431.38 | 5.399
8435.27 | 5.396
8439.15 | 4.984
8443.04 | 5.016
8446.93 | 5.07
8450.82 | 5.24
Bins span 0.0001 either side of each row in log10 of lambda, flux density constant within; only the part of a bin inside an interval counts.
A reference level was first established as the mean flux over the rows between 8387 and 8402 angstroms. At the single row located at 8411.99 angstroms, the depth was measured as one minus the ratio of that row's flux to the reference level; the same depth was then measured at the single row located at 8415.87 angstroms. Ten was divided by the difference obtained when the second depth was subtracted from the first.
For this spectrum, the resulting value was 95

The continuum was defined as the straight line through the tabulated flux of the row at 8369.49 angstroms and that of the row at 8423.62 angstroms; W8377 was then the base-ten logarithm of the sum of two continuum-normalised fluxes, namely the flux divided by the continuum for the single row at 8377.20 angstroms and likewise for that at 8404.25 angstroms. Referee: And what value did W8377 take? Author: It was 0.295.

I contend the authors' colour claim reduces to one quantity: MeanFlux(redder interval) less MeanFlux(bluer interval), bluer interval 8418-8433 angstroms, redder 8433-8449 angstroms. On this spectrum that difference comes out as -0.5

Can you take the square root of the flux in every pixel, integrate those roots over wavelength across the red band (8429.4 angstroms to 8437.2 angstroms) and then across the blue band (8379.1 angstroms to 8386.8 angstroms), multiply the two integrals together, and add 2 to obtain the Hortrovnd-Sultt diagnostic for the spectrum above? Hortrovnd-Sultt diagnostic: 329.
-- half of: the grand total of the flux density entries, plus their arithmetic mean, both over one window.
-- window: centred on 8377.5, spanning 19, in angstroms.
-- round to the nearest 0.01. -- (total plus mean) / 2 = 16.22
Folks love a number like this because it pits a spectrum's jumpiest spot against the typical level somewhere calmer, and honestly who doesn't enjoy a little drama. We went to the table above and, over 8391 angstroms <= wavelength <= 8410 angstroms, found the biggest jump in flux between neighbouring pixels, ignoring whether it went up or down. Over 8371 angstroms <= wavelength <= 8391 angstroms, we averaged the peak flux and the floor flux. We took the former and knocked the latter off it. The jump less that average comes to -4.95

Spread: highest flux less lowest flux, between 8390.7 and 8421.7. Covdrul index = 1.1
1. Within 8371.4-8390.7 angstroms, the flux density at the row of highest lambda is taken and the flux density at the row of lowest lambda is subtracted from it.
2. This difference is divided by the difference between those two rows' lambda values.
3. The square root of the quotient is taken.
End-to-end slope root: 0.110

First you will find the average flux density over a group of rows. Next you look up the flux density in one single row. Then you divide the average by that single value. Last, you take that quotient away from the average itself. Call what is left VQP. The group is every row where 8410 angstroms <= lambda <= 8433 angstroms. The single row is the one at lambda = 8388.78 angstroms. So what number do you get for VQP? 4.58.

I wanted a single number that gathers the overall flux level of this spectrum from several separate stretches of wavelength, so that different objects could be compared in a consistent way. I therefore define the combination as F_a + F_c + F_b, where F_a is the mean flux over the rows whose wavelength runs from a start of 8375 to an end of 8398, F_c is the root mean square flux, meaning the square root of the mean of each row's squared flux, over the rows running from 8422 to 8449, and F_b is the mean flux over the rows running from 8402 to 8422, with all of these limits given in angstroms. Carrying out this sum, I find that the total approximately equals 16.6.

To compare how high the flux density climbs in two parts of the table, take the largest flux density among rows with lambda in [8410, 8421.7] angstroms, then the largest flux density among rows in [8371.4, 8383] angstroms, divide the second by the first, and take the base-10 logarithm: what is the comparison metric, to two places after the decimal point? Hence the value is -0.05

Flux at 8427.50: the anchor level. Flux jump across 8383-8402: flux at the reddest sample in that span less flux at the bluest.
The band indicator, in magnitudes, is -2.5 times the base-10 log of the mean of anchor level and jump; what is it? -1.07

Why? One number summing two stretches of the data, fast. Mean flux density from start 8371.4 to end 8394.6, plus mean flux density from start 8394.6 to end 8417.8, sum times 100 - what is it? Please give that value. 1126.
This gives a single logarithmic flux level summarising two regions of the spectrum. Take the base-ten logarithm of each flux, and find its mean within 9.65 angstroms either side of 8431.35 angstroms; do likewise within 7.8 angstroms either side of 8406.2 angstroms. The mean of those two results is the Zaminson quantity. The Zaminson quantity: 0.738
